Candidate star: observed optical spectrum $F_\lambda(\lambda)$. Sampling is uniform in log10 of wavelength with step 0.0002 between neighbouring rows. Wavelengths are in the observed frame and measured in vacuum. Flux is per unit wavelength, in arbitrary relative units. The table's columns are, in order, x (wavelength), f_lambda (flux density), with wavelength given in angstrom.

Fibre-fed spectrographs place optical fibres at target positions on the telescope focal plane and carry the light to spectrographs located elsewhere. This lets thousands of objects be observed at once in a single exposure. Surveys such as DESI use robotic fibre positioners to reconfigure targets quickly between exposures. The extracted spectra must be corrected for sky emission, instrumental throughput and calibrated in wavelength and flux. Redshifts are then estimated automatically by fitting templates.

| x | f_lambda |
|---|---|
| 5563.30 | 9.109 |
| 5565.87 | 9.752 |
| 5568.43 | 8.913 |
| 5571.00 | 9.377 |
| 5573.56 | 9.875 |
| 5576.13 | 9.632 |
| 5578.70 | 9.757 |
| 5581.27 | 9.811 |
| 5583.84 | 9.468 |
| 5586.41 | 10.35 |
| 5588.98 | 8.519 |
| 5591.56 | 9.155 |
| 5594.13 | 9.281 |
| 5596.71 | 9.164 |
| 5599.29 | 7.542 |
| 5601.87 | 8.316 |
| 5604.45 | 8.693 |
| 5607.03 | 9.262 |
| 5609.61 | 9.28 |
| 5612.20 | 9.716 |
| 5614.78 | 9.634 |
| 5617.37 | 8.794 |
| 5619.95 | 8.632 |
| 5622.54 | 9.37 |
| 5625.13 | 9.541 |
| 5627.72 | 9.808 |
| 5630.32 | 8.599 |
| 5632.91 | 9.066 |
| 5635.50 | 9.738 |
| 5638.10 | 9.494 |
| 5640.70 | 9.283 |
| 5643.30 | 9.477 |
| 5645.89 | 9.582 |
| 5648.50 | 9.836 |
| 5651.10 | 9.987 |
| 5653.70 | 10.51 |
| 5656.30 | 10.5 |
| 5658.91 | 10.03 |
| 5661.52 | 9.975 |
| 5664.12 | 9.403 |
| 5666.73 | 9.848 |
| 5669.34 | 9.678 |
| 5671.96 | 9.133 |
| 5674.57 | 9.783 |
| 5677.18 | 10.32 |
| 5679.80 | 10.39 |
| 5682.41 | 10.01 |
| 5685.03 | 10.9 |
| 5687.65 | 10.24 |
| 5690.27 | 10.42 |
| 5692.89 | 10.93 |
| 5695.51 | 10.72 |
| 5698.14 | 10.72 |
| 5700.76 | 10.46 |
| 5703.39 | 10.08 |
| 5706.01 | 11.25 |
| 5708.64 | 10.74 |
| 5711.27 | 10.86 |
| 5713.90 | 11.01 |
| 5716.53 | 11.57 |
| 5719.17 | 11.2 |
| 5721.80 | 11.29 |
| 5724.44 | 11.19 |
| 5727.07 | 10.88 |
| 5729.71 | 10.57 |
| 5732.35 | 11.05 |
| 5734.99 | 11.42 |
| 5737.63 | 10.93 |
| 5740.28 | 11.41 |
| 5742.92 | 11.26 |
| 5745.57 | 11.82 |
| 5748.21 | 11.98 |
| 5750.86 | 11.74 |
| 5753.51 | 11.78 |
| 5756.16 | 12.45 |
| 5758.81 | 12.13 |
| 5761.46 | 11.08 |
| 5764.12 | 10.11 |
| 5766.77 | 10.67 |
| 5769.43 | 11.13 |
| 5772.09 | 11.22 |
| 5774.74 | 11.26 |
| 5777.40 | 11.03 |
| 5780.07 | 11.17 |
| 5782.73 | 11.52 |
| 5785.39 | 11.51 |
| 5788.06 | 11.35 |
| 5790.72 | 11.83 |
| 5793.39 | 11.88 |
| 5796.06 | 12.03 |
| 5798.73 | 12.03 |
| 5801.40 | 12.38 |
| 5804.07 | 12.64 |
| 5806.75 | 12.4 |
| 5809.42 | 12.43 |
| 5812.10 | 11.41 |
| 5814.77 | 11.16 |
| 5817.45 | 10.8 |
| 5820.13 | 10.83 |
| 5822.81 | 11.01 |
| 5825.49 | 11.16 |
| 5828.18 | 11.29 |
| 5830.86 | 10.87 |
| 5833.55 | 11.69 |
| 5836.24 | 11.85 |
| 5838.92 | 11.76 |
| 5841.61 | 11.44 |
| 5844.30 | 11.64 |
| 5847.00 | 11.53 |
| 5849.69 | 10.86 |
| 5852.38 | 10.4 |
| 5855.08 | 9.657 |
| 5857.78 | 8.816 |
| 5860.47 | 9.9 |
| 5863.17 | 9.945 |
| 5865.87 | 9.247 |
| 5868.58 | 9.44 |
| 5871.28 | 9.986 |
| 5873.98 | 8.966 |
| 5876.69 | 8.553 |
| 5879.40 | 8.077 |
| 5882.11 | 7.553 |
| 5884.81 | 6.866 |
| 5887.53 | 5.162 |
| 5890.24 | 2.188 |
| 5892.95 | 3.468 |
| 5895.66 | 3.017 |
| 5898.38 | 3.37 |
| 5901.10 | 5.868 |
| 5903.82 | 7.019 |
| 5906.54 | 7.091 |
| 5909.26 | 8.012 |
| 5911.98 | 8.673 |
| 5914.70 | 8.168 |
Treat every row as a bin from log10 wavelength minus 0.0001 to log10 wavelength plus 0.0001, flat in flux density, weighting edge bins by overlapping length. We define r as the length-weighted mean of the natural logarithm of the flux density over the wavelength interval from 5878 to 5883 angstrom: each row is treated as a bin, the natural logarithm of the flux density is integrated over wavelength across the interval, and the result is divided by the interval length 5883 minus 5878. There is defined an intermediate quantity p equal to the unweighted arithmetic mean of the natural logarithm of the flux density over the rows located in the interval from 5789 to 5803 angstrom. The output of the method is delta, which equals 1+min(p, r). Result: 3.1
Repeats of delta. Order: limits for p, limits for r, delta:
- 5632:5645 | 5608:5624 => 3.2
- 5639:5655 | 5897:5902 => 2.5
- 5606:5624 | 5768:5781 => 3.2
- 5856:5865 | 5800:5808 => 3.3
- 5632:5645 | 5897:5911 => 2.8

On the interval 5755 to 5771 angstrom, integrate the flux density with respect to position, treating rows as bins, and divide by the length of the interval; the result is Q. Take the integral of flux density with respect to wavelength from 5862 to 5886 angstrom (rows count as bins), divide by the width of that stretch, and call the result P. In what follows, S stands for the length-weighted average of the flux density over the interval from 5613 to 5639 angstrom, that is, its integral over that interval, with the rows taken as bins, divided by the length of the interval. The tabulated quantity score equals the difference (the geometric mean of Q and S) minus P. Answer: 1.5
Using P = 8.7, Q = 11.2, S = 9.3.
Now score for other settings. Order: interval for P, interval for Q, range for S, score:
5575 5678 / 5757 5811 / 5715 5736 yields 1.9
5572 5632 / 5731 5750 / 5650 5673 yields 1.4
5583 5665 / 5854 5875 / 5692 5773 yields 0.9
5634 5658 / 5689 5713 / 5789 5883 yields 0.9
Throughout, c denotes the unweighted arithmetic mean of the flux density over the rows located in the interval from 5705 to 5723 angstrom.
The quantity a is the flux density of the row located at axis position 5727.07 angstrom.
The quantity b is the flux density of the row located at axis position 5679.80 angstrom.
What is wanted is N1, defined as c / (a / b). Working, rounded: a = 10.88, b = 10.39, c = 11.1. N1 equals 10.6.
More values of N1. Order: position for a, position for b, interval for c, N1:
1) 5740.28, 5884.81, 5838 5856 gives 6.6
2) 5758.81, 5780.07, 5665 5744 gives 9.8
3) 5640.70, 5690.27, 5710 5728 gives 12.5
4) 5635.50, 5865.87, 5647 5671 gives 9.5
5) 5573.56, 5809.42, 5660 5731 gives 13.2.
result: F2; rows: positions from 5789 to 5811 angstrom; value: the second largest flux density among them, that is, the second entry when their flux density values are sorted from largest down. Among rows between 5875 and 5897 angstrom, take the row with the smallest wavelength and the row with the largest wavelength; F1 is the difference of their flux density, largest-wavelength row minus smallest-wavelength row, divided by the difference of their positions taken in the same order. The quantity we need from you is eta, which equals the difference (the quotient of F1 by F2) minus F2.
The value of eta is -12.5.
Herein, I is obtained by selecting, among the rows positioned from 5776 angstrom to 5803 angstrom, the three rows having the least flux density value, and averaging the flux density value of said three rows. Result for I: 11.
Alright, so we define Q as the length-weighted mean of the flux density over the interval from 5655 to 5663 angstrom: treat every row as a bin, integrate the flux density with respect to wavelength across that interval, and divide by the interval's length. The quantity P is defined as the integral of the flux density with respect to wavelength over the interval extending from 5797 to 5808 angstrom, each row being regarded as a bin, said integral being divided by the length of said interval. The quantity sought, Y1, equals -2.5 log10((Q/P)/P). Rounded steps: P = 12.3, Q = 10.2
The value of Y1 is 2.9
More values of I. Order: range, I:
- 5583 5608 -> 8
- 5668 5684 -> 10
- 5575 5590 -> 9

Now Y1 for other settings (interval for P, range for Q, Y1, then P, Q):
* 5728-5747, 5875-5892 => 3.2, 11.2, 6.4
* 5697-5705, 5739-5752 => 2.4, 10.5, 11.6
